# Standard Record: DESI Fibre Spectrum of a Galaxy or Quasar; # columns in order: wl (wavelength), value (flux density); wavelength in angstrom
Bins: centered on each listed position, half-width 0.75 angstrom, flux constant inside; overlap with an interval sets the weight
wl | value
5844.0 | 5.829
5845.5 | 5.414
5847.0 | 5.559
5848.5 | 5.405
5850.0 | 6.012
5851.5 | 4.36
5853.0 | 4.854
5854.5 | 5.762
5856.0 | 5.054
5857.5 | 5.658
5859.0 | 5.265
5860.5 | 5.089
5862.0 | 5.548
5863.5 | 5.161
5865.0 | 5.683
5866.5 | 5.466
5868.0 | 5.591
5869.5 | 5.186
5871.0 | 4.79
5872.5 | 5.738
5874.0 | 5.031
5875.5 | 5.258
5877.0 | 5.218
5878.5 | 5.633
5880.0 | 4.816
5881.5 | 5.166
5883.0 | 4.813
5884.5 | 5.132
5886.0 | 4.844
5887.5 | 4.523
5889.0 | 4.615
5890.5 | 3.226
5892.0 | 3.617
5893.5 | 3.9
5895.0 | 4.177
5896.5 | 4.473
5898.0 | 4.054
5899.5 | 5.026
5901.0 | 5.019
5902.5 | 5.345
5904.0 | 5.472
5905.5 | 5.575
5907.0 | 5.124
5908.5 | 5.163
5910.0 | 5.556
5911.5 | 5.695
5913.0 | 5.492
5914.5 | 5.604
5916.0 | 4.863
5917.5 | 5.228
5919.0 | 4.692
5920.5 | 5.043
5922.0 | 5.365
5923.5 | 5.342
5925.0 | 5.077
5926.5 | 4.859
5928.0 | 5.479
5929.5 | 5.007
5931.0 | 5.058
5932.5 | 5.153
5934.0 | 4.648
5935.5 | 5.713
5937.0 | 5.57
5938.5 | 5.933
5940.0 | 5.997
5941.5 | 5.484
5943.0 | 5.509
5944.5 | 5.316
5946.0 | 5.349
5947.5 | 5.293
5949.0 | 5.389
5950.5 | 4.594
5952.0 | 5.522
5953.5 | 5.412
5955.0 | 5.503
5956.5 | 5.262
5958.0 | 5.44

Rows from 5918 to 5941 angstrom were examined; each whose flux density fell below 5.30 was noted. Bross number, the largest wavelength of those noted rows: 5934.0 angstrom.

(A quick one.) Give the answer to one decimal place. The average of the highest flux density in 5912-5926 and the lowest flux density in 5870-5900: 4.4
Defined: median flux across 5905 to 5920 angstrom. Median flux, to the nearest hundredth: 5.36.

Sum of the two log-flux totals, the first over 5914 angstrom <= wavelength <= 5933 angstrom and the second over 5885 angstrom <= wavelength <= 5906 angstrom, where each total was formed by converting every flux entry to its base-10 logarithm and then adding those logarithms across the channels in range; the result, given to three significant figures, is 18.4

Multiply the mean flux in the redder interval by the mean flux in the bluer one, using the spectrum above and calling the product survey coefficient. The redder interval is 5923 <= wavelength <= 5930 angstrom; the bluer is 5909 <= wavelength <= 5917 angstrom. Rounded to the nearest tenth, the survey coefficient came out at 28.0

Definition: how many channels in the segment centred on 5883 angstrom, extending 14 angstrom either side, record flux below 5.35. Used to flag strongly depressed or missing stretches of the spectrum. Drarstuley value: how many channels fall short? 17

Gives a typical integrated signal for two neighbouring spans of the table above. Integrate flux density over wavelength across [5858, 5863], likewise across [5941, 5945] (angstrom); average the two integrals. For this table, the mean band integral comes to 24.2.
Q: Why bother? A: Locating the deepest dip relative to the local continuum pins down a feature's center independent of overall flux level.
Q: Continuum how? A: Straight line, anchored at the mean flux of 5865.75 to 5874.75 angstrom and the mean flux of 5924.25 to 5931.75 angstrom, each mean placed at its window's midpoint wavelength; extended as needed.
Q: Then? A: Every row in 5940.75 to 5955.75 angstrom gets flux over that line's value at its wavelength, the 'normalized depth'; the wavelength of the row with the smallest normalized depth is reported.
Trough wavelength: 5950.5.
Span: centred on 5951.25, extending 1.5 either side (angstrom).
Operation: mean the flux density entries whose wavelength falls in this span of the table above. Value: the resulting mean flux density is 5.06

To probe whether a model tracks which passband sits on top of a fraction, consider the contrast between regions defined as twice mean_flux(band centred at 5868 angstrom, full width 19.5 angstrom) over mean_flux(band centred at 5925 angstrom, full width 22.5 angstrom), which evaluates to 2.07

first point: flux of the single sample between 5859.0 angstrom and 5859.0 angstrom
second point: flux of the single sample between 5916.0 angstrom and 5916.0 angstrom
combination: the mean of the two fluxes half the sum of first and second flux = 5.1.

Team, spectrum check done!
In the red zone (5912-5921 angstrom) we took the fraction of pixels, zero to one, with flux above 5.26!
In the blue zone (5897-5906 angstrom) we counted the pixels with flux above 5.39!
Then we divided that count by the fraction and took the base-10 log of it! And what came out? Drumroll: 0.8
